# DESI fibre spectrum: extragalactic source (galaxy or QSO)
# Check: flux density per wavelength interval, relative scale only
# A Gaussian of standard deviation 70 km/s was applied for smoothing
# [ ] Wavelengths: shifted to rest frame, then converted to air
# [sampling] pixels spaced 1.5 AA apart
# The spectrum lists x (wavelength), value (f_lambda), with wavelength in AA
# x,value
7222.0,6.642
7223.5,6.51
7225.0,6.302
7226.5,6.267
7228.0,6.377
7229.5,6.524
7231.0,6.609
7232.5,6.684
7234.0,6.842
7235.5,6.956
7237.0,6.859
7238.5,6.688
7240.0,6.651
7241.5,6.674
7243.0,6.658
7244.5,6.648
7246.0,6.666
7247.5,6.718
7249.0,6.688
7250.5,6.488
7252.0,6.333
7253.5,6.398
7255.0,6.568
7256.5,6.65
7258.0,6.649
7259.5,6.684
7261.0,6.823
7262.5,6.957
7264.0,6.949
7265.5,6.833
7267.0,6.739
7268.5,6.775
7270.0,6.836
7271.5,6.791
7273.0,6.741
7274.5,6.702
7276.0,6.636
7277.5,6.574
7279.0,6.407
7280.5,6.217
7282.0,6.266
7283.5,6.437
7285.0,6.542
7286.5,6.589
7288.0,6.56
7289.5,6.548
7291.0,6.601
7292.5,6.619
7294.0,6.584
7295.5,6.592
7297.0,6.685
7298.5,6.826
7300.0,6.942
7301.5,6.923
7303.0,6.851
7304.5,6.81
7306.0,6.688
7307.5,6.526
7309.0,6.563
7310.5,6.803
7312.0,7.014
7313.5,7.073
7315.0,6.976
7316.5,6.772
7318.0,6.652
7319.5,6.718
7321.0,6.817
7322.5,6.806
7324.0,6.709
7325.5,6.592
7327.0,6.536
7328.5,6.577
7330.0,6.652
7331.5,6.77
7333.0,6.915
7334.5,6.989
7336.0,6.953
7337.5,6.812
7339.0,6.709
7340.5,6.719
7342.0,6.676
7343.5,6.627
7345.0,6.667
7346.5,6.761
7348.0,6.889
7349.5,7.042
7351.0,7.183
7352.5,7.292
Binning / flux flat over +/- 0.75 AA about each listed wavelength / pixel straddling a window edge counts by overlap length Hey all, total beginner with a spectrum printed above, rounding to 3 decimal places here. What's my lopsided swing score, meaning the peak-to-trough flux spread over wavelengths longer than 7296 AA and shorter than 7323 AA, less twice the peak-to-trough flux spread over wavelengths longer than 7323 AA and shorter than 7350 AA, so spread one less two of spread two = -0.465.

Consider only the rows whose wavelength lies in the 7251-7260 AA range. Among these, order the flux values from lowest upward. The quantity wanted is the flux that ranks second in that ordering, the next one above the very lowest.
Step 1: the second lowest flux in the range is 6.398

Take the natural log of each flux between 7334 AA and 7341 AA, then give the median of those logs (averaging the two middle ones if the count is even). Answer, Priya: 1.92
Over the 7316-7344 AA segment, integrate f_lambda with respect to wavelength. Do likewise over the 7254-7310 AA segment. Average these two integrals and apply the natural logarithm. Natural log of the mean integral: 5.64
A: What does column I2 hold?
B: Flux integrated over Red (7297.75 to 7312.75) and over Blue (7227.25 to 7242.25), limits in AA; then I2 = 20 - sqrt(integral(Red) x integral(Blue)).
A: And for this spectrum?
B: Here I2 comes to -81.1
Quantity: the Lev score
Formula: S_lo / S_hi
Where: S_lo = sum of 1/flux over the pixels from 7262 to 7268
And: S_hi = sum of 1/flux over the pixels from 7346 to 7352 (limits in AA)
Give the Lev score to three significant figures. 1.01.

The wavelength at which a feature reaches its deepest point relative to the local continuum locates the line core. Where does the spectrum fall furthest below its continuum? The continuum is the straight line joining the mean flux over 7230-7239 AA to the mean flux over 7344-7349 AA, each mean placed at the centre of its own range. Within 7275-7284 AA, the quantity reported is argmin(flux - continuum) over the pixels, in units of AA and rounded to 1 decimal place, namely 7280.5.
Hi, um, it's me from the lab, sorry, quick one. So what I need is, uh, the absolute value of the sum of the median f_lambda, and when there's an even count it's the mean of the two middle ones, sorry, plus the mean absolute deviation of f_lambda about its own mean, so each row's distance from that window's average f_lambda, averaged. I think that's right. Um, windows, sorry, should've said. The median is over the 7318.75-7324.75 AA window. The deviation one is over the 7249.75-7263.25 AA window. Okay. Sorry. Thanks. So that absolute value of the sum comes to 6.91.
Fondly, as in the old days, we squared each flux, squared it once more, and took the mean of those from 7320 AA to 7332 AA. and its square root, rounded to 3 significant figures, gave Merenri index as 44.7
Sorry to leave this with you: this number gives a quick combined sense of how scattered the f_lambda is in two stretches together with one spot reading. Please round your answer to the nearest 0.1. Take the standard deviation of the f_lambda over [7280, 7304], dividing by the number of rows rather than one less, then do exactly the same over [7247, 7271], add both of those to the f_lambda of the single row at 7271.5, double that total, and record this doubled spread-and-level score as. 14.3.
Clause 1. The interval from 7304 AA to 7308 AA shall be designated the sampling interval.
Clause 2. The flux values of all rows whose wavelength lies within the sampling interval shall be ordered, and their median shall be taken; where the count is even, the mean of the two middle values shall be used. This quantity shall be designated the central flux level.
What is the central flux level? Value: 6.69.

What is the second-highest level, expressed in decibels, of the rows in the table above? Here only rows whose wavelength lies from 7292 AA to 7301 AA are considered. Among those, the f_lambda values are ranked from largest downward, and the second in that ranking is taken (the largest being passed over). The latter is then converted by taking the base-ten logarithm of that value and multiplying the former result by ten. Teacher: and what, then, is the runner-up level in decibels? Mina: 8.34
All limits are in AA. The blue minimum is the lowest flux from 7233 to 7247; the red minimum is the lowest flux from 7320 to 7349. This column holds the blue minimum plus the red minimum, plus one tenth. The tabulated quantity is 13.3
